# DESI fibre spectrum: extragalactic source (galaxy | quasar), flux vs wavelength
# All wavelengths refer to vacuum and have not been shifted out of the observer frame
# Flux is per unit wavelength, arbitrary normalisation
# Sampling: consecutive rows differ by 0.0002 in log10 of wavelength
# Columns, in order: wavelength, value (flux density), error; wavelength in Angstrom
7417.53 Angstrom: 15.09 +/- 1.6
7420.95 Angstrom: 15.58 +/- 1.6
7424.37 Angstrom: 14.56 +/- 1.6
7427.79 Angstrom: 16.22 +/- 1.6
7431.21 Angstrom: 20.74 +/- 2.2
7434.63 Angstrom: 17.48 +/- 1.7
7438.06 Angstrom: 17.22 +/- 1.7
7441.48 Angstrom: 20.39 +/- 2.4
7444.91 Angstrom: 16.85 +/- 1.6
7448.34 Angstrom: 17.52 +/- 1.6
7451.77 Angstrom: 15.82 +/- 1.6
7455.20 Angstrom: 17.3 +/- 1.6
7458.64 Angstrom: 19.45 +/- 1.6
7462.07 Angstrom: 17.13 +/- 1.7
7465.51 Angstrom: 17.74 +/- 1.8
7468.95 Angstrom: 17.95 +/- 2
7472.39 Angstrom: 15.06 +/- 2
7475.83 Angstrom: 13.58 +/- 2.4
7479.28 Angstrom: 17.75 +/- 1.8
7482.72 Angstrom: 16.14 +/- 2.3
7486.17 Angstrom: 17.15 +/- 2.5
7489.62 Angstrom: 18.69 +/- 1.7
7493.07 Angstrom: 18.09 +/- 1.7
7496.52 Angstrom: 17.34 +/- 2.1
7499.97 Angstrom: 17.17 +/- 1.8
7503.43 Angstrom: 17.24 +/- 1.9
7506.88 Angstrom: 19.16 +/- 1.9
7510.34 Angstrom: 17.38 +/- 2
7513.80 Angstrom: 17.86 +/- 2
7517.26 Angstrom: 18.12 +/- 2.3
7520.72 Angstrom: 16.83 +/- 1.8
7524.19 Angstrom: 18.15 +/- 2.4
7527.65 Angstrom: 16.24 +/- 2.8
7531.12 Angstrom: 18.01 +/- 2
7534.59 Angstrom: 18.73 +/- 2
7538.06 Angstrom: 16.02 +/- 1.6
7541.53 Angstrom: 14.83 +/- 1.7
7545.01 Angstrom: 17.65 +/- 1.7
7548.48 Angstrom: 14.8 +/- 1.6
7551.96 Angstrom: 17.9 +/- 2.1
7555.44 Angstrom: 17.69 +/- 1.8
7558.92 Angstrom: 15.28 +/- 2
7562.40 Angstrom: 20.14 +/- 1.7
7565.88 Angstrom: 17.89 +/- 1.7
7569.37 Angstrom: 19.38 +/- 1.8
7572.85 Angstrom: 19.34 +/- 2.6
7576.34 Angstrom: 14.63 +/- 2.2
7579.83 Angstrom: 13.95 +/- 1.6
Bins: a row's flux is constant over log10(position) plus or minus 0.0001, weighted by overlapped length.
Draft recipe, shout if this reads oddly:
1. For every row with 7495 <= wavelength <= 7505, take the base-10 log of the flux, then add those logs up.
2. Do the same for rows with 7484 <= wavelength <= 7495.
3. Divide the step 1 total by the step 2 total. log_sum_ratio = 0.99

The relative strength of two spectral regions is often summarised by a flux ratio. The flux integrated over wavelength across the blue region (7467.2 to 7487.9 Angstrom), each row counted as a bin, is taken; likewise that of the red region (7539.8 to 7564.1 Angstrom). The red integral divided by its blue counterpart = 1.2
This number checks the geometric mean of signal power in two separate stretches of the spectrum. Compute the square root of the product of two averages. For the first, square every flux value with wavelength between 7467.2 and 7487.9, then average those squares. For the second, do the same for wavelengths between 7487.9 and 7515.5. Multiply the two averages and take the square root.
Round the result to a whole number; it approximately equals 292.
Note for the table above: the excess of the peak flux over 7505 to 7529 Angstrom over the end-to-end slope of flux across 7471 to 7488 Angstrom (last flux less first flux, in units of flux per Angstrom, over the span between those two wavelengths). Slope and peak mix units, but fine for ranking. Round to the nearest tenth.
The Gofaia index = 19.0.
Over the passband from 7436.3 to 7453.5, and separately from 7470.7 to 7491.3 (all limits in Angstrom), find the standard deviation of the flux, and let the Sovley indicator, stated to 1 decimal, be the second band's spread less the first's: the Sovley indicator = 0.2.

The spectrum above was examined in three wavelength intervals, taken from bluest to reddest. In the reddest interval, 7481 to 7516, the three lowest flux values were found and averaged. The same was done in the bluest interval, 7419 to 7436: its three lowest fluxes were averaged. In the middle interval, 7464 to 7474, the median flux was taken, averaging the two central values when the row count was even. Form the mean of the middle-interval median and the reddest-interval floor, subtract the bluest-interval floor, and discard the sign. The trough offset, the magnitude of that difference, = 1.8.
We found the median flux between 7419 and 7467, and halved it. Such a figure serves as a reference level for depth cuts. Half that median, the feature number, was 8.63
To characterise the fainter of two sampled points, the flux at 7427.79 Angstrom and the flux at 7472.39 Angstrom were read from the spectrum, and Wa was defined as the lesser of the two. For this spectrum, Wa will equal 15.1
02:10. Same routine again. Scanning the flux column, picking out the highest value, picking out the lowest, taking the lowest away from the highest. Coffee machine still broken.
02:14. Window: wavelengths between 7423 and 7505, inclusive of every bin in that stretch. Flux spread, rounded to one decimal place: 7.2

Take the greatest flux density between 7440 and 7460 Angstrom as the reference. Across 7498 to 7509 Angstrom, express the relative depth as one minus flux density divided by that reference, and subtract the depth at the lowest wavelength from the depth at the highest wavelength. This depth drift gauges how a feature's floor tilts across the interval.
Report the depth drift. -0.10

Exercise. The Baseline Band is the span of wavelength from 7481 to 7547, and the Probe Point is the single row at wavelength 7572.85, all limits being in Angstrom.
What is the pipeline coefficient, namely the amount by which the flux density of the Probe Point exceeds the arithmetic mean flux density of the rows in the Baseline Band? 1.9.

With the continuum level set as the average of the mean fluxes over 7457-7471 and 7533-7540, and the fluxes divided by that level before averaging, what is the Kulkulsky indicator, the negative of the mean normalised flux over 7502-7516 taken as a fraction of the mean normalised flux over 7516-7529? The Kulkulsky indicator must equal -1.03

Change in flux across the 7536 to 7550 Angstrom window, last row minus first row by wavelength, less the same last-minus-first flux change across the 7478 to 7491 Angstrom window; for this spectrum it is -2.2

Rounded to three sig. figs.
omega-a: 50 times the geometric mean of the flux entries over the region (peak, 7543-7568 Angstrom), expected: 863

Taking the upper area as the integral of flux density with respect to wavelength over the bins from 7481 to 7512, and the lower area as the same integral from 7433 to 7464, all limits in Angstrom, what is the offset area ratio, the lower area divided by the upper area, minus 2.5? -1.50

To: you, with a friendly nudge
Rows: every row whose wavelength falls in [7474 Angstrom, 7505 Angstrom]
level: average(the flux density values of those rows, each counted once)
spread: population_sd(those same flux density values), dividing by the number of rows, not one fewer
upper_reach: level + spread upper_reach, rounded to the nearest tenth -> 18.4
